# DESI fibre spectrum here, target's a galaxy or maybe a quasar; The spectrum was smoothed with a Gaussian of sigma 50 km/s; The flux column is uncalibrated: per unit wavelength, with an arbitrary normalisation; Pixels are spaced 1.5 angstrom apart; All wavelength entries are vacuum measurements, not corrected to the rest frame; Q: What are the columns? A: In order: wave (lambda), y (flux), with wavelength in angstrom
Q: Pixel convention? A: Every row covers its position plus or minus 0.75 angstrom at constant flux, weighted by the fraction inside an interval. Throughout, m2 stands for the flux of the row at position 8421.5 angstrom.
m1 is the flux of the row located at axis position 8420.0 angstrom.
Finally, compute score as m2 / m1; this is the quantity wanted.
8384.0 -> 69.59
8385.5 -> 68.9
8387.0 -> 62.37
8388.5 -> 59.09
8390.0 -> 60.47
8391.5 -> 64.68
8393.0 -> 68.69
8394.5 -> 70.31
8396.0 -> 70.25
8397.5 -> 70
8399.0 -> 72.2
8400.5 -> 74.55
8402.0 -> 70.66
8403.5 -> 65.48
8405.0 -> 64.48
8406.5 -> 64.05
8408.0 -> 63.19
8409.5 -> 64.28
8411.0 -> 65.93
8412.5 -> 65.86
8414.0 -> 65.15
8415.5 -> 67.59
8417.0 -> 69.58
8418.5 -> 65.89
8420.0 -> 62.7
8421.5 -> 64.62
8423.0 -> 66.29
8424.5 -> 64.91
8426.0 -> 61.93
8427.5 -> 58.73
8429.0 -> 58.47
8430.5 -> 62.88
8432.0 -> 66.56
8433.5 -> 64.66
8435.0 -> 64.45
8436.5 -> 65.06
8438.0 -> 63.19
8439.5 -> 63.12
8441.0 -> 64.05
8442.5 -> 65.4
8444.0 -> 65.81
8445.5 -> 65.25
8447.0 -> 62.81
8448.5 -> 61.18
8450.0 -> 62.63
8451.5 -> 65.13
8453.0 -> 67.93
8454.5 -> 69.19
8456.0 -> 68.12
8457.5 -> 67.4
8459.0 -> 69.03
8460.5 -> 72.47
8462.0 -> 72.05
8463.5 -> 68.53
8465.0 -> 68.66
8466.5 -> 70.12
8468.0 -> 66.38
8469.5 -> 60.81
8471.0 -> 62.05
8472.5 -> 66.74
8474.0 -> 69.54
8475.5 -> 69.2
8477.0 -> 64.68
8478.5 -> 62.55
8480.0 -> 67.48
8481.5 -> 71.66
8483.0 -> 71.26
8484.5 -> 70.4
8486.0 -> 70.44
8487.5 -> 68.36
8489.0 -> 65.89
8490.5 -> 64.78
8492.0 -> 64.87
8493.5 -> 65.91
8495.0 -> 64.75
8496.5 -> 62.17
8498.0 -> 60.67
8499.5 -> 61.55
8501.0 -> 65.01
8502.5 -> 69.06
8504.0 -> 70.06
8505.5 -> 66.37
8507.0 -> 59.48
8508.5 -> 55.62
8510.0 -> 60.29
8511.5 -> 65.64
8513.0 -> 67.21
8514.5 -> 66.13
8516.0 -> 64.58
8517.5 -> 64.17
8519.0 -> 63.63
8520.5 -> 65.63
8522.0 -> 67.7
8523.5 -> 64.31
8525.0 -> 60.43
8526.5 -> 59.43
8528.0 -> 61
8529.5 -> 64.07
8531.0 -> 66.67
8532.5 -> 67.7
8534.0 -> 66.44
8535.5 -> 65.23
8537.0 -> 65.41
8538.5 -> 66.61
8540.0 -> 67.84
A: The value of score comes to 1.03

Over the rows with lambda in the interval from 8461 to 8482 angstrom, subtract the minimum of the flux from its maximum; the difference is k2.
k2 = 11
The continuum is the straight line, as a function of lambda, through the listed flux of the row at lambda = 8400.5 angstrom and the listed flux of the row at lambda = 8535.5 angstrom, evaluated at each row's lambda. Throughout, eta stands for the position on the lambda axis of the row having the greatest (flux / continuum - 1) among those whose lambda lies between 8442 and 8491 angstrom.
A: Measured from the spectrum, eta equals 8481.5 angstrom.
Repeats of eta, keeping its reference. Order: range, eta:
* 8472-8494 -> 8481.5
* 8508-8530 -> 8522.0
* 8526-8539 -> 8532.5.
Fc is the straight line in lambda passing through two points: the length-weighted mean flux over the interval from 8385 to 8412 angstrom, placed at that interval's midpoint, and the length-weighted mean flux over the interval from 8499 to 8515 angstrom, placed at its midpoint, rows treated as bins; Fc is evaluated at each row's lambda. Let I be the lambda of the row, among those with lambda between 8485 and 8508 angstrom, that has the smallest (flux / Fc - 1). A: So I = 8507.0 angstrom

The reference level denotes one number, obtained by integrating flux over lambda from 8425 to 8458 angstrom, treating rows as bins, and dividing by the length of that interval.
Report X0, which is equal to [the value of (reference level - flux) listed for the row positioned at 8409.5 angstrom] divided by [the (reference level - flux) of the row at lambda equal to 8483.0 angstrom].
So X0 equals 0.0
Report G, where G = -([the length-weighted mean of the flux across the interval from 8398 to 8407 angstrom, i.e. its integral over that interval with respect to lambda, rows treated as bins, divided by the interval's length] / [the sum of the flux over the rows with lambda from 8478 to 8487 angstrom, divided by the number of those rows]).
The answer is -1.00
